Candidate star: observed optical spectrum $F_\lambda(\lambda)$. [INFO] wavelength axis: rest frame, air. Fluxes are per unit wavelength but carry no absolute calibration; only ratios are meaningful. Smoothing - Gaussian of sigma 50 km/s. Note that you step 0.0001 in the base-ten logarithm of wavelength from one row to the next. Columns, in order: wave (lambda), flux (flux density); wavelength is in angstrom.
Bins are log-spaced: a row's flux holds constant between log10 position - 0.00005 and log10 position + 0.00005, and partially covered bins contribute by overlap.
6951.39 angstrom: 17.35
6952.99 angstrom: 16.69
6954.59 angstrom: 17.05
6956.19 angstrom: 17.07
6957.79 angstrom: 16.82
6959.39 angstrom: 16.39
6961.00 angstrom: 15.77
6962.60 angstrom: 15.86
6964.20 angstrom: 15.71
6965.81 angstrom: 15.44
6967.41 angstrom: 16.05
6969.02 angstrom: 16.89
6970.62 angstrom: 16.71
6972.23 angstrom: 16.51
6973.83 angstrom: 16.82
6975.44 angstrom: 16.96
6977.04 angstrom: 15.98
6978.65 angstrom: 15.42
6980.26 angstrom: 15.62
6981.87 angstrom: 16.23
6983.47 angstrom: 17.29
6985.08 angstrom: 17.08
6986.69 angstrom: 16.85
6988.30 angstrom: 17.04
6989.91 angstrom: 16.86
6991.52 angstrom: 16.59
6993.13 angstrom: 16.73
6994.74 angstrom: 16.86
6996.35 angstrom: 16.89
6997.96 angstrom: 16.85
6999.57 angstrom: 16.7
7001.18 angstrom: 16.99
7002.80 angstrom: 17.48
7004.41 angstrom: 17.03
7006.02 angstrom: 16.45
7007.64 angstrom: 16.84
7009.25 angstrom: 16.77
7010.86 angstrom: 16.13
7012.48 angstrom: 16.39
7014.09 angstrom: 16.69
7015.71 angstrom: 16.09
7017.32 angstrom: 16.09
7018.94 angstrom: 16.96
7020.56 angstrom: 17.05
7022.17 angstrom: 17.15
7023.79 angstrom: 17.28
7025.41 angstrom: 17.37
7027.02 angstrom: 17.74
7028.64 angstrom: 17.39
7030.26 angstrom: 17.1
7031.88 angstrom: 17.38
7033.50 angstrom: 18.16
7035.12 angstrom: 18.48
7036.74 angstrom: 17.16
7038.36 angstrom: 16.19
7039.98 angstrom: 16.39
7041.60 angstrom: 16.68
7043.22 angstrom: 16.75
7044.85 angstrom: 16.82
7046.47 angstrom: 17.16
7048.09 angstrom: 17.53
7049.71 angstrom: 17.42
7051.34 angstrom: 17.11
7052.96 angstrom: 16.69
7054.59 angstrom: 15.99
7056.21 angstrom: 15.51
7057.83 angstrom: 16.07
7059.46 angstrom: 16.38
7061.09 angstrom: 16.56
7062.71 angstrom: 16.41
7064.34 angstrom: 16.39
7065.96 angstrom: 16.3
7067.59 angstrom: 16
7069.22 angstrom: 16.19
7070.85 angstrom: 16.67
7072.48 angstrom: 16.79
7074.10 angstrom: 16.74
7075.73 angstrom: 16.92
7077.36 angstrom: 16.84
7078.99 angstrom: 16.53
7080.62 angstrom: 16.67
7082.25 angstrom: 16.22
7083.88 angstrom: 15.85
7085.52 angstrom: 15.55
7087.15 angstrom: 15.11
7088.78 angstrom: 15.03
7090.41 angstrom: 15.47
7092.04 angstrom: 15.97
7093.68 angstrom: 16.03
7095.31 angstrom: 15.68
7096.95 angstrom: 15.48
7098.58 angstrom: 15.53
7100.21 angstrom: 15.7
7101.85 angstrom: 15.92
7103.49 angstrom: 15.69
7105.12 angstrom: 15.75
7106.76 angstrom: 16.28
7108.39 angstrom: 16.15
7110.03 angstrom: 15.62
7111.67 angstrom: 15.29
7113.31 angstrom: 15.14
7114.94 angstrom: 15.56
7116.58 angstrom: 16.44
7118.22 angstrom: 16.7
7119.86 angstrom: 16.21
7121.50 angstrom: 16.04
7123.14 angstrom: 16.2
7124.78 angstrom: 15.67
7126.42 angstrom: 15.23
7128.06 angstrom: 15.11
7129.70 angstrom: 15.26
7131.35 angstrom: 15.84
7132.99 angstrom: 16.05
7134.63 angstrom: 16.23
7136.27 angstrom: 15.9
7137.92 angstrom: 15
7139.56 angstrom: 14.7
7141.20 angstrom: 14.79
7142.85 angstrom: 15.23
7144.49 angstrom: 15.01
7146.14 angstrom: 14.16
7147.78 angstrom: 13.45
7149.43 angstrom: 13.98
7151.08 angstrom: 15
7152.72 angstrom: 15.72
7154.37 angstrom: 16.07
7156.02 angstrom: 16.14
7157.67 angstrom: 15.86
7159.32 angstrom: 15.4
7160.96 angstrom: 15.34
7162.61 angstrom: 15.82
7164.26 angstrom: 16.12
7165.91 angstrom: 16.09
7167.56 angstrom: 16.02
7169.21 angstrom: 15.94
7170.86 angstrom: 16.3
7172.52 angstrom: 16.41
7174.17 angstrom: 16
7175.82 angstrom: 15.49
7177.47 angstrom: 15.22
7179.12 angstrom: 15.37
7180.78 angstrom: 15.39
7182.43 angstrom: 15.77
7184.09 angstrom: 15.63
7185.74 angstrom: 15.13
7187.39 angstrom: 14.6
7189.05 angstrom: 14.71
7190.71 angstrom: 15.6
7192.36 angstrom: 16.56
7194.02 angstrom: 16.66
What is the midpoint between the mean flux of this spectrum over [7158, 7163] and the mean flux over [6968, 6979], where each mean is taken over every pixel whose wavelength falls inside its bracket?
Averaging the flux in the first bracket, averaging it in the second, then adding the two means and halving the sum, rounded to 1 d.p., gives 16.0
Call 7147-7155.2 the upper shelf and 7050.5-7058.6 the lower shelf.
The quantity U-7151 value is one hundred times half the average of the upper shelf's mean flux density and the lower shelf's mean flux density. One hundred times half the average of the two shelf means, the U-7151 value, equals 778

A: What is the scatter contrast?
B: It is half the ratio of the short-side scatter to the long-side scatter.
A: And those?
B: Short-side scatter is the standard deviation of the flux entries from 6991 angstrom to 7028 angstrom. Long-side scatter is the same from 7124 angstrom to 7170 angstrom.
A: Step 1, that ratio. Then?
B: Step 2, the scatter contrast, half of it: 0.30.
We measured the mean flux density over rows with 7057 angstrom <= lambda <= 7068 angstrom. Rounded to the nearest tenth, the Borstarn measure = 16.3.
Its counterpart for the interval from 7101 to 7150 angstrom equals 15.5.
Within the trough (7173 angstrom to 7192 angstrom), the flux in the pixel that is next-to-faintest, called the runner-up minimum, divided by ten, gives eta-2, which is 1.47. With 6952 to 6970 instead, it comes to 1.57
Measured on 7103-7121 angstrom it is 1.53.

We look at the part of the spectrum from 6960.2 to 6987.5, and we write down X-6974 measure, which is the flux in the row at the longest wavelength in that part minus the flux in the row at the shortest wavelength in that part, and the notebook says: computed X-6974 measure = 1.1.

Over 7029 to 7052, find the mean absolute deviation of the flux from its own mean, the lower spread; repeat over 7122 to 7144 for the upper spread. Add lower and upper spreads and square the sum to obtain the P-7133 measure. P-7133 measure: 0.8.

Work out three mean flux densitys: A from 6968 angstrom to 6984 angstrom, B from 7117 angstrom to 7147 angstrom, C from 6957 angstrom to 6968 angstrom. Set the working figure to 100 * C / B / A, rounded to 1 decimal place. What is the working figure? 6.3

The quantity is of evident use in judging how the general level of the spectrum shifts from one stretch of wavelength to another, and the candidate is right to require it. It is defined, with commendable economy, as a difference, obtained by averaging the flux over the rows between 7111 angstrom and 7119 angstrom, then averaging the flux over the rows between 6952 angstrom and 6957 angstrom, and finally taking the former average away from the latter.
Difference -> 1.1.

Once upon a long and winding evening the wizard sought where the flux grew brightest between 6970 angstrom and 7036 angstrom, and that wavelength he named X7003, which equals 7035.12 angstrom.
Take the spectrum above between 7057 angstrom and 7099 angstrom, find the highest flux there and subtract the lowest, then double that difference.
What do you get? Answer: 3.8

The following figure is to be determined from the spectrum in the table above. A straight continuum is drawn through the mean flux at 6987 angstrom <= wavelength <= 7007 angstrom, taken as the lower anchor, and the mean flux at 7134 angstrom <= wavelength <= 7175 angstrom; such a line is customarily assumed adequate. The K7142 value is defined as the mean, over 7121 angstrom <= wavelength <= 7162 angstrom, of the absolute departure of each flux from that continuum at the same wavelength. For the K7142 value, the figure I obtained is 0.58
